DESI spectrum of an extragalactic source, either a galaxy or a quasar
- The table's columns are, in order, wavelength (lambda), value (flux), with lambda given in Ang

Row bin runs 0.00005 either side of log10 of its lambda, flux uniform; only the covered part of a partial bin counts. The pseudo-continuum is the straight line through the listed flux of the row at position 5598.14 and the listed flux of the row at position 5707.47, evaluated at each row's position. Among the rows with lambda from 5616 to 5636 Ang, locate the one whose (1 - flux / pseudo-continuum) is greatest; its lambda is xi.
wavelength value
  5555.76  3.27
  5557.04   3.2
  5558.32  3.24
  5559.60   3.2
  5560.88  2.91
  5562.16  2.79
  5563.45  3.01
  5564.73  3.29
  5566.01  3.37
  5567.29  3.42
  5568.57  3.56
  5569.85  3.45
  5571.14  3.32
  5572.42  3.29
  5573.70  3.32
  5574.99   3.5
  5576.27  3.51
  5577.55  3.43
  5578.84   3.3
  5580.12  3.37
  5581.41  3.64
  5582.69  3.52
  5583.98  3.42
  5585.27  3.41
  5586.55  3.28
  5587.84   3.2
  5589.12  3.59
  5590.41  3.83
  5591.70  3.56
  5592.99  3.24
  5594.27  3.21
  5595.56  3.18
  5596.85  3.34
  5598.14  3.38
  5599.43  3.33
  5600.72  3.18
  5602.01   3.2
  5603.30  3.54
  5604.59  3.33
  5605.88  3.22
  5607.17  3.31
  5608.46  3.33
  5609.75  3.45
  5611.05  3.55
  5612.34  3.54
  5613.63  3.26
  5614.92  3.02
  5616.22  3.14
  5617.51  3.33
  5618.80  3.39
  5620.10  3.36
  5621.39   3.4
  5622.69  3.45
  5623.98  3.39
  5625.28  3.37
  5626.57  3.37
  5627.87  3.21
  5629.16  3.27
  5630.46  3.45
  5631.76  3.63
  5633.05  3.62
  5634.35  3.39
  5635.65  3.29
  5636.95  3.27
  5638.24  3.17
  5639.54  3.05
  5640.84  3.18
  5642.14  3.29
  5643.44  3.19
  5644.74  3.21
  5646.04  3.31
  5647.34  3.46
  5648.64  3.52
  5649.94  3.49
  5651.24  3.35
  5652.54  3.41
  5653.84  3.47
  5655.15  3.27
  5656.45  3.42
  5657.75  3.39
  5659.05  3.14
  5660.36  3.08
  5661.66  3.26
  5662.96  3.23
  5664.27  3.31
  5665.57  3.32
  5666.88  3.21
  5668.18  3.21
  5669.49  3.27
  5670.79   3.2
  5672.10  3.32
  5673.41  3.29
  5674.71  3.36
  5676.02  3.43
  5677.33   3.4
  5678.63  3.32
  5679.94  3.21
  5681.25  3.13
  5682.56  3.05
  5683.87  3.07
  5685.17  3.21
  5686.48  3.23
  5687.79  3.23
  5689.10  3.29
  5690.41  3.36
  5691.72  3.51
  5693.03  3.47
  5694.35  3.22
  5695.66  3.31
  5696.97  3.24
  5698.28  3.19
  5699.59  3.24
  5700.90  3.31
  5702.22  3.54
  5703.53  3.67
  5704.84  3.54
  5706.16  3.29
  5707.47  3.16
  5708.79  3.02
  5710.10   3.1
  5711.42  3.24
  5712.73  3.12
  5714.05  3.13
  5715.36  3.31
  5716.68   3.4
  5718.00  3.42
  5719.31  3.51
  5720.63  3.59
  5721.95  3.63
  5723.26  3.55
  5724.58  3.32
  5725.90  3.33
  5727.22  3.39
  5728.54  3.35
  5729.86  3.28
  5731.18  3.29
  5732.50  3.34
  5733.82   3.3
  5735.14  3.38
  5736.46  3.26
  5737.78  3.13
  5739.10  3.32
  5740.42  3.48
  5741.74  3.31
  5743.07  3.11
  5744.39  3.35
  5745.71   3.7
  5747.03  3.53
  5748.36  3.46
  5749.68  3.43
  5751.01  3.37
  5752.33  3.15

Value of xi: 5616.22 Ang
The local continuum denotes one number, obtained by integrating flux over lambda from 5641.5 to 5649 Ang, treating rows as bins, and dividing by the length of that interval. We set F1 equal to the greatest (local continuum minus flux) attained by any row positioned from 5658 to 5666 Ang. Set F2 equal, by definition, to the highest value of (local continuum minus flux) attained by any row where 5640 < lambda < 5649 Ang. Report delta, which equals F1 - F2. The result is 0.10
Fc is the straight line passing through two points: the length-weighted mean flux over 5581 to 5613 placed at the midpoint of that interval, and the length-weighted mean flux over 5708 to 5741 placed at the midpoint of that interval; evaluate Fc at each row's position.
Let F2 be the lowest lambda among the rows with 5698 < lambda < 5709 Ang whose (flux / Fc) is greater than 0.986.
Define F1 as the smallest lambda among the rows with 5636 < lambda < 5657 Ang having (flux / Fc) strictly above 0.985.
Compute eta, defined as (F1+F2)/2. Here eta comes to 5674.1 Ang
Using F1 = 5647.34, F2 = 5700.90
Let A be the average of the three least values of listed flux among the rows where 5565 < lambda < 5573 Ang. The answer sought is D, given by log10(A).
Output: 0.522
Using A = 3.33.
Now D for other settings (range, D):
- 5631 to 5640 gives 0.500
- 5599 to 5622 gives 0.493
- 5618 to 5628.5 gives 0.520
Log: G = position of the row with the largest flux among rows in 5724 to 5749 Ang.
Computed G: 5745.71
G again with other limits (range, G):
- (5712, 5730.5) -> 5721.95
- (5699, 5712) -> 5703.53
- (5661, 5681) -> 5676.02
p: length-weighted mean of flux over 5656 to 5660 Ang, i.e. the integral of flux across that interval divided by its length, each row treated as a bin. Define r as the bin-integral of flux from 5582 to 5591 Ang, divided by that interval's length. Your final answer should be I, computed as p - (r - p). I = 3.12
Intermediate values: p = 3.29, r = 3.46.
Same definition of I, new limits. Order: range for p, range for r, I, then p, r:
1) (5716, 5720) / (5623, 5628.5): 3.54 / 3.44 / 3.34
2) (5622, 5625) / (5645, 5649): 3.41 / 3.41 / 3.40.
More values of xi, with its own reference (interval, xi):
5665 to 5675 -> 5670.79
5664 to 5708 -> 5682.56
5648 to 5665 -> 5660.36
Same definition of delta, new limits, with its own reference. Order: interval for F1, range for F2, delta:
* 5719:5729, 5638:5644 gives -0.27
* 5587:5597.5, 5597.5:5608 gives 0.00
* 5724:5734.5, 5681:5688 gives -0.23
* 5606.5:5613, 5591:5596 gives -0.13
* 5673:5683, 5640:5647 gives 0.13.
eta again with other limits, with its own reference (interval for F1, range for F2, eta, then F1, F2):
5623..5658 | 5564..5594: 5595.0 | 5623.98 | 5566.01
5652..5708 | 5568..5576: 5610.6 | 5652.54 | 5568.57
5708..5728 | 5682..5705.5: 5702.9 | 5715.36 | 5690.41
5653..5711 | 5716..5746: 5685.3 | 5653.84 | 5716.68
